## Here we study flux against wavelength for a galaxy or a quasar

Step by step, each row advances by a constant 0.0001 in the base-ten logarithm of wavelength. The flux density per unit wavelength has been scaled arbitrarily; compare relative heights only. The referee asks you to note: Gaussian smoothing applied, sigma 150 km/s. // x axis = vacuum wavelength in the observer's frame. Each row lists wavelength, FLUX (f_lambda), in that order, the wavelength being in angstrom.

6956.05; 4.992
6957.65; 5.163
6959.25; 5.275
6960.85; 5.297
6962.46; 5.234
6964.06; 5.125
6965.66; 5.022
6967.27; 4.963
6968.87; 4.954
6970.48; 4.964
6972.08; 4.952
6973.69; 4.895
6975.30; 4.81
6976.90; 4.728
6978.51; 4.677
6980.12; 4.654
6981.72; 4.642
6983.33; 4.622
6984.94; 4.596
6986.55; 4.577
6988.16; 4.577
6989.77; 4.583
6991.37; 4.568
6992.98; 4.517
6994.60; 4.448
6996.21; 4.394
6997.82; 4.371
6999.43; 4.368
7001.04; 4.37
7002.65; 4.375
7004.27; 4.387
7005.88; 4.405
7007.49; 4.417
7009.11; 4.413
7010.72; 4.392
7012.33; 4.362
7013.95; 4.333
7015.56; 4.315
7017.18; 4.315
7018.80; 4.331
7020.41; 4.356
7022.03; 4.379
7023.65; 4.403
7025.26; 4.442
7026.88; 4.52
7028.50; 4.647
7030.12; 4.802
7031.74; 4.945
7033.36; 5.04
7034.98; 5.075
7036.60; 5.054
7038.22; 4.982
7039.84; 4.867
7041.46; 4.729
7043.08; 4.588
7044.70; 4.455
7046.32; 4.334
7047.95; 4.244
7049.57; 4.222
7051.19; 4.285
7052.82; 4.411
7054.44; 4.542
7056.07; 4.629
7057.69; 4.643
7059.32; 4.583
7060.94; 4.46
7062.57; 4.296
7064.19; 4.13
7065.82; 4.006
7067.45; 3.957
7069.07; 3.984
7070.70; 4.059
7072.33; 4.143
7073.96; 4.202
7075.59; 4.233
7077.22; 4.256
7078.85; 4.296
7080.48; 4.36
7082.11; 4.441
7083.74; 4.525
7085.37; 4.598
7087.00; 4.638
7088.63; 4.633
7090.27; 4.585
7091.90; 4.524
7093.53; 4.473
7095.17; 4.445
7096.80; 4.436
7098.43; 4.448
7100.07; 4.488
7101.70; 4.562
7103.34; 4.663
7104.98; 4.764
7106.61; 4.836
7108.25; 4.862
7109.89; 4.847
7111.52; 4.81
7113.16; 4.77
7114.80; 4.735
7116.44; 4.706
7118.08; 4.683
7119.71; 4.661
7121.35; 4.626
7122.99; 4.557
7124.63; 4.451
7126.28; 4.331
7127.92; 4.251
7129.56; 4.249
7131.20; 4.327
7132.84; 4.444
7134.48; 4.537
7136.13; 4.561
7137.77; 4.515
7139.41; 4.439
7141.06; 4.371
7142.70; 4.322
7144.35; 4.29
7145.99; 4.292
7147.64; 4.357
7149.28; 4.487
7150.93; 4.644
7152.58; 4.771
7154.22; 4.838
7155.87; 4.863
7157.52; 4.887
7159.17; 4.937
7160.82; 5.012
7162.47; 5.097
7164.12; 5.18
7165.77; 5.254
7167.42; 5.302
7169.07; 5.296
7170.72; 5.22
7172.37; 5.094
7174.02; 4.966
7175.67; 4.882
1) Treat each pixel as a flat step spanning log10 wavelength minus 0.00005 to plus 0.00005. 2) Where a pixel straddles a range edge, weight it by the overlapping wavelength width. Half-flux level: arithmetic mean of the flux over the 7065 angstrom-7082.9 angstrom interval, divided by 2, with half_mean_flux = 2.09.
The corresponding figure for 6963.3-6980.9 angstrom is 2.44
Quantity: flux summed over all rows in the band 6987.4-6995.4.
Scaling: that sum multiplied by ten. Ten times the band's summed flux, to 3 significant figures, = 227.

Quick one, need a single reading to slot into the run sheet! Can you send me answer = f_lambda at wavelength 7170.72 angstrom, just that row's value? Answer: 5.22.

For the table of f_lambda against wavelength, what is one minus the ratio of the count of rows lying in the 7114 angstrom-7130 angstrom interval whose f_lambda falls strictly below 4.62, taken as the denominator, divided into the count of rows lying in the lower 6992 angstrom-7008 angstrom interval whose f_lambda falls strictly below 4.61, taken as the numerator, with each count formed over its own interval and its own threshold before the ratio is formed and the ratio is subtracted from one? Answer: -1.0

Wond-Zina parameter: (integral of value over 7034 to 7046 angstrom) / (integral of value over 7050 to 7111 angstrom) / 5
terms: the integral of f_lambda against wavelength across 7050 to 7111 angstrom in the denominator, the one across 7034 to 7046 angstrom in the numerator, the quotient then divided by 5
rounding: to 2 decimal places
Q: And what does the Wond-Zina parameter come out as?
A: 0.04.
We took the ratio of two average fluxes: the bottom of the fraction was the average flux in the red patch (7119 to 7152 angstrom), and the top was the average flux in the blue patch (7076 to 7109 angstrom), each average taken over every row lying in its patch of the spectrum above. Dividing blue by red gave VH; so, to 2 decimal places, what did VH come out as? 1.02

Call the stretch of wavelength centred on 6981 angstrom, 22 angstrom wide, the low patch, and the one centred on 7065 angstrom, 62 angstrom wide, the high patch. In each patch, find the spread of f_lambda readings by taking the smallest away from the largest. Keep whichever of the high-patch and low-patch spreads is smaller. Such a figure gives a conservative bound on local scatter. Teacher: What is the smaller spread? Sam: 0.40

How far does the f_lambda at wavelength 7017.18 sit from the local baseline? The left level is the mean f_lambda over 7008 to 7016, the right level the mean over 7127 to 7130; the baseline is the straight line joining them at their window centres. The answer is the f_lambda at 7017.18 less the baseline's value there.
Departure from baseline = 0.0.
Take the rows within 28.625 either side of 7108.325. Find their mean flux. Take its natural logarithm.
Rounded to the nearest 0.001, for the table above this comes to 1.519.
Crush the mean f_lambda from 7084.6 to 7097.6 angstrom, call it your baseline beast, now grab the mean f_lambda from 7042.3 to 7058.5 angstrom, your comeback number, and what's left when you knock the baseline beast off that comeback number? -0.11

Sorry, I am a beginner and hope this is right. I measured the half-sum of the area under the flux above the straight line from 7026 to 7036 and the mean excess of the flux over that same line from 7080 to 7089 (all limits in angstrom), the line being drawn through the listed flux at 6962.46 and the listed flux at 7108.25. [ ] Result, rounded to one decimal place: -1.3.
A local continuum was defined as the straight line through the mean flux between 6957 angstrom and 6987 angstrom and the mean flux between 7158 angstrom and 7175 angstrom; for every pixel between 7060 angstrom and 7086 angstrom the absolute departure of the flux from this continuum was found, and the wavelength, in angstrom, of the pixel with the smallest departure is 7085.37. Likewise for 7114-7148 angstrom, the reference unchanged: 7114.80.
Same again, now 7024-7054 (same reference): 7038.22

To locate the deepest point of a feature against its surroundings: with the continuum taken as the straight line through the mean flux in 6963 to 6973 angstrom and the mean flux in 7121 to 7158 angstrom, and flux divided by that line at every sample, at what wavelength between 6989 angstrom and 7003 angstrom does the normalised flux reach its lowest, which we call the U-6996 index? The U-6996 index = 6997.82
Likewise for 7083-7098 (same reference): 7096.80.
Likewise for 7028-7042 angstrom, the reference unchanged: 7028.50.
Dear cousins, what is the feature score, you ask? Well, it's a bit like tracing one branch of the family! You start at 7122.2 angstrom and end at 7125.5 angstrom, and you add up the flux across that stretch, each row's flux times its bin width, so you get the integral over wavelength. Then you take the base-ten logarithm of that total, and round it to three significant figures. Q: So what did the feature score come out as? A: 1.17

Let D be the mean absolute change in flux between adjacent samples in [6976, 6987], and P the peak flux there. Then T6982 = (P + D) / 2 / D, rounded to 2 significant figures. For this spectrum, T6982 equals 94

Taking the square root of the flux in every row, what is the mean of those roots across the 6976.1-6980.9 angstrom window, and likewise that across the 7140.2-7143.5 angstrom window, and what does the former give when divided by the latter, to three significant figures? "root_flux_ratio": 1.04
